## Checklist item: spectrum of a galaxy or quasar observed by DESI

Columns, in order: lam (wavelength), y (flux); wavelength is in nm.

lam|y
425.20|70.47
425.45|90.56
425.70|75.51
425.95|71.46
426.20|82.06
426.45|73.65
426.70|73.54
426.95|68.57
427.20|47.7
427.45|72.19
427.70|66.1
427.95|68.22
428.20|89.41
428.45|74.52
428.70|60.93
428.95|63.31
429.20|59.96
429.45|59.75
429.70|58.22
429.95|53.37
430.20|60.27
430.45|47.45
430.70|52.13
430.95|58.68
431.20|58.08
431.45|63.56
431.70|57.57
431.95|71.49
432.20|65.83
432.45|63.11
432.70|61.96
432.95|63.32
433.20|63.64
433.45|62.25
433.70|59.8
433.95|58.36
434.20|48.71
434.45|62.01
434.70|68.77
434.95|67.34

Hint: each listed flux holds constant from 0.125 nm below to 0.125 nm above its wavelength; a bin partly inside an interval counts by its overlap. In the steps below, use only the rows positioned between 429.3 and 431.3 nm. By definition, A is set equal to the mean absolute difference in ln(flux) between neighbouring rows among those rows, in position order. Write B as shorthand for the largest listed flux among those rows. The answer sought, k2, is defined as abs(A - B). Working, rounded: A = 0.10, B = 60.27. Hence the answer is 60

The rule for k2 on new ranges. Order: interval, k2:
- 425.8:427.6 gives 82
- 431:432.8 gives 71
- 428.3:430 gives 74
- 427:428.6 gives 89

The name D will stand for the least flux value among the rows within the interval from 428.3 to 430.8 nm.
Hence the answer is 47.45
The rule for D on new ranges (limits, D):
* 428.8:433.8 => 47.45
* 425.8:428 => 47.7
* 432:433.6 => 61.96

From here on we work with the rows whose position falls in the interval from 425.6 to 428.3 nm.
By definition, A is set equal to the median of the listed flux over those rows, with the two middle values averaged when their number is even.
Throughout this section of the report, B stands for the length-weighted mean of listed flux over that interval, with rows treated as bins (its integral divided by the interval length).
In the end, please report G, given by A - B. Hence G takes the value 1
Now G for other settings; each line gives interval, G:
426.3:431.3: -3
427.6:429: -4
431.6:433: -1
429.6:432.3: -1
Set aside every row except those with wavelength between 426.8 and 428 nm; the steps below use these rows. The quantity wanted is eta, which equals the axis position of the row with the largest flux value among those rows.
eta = 427.45 nm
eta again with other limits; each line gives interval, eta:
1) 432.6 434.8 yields 434.70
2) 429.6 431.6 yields 431.45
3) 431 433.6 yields 431.95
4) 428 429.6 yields 428.20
